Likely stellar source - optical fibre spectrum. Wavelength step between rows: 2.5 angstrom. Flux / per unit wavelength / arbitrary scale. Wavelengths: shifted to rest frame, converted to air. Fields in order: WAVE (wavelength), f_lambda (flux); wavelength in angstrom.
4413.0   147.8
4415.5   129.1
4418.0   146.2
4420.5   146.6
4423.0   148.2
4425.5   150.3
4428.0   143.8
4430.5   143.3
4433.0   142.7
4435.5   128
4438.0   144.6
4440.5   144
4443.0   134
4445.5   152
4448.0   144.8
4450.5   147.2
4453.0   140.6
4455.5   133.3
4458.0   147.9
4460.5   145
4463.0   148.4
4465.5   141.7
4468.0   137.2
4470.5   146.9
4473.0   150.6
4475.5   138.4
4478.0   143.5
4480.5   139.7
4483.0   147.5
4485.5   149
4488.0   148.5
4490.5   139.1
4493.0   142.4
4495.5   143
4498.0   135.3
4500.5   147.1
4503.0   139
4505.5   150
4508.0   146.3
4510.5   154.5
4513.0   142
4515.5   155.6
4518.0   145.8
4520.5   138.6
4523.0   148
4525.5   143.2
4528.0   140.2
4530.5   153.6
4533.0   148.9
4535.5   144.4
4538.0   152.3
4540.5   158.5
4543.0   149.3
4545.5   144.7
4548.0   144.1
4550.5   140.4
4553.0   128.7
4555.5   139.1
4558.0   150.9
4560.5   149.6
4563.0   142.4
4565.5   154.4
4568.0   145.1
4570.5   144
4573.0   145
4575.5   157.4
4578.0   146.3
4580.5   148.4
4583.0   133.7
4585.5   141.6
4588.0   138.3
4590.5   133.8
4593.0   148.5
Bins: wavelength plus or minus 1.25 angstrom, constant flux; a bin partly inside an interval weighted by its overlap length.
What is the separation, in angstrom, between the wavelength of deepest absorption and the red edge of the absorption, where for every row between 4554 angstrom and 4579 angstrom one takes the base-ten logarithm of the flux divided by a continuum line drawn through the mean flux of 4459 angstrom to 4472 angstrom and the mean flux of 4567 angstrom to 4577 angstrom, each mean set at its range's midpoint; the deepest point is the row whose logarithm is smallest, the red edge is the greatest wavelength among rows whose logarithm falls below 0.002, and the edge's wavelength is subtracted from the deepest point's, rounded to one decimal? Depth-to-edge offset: -22.5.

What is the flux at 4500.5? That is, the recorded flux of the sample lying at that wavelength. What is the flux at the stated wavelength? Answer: 147.1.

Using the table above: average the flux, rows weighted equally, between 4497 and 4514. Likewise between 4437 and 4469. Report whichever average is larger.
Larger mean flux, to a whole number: 145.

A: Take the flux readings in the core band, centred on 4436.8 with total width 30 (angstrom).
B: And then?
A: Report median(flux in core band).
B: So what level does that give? 144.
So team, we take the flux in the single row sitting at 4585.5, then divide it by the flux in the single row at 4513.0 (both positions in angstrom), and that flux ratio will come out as 1.00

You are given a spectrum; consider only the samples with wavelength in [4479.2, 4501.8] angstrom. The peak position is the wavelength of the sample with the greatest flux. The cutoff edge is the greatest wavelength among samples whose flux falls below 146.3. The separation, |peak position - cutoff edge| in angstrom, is 12.5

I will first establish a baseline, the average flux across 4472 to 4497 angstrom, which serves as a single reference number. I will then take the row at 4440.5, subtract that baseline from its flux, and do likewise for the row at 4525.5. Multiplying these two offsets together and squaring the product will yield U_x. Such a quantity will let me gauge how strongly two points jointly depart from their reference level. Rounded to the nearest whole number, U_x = 0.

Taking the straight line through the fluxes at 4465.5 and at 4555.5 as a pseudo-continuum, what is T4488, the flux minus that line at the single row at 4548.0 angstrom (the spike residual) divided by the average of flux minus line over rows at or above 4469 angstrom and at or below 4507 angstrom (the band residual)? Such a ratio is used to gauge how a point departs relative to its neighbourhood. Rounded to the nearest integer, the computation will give 2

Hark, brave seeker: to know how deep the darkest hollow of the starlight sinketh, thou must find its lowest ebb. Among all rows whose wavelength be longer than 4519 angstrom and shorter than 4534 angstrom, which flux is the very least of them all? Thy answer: 138.6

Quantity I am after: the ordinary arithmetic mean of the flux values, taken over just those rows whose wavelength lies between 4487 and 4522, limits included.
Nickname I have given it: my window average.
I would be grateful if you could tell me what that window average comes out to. 145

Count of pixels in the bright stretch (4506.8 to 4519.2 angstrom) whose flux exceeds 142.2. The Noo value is 4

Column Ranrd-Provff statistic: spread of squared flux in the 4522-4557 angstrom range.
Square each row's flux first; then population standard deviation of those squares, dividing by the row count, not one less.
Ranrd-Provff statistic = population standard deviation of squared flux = 2037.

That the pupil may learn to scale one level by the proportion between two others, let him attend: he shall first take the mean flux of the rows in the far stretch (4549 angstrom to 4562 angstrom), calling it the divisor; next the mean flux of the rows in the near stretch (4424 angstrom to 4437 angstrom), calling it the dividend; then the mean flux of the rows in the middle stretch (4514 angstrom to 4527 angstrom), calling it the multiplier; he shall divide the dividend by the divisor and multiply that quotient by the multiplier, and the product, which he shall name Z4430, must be 146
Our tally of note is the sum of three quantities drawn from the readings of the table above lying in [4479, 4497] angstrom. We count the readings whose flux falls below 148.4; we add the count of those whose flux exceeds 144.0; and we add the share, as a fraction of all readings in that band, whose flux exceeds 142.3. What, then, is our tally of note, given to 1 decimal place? 8.7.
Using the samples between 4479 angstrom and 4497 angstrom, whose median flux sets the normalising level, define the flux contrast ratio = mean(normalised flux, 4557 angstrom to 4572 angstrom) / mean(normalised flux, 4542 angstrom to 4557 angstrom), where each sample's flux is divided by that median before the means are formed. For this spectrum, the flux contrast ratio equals 1.05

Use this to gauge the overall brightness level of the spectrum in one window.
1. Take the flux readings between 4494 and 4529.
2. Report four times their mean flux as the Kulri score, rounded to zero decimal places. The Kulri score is 580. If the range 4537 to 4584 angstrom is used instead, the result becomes 584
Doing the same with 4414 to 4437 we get 568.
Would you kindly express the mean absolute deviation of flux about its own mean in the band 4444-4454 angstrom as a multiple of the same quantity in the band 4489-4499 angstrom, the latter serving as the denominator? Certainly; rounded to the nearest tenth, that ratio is 1.3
